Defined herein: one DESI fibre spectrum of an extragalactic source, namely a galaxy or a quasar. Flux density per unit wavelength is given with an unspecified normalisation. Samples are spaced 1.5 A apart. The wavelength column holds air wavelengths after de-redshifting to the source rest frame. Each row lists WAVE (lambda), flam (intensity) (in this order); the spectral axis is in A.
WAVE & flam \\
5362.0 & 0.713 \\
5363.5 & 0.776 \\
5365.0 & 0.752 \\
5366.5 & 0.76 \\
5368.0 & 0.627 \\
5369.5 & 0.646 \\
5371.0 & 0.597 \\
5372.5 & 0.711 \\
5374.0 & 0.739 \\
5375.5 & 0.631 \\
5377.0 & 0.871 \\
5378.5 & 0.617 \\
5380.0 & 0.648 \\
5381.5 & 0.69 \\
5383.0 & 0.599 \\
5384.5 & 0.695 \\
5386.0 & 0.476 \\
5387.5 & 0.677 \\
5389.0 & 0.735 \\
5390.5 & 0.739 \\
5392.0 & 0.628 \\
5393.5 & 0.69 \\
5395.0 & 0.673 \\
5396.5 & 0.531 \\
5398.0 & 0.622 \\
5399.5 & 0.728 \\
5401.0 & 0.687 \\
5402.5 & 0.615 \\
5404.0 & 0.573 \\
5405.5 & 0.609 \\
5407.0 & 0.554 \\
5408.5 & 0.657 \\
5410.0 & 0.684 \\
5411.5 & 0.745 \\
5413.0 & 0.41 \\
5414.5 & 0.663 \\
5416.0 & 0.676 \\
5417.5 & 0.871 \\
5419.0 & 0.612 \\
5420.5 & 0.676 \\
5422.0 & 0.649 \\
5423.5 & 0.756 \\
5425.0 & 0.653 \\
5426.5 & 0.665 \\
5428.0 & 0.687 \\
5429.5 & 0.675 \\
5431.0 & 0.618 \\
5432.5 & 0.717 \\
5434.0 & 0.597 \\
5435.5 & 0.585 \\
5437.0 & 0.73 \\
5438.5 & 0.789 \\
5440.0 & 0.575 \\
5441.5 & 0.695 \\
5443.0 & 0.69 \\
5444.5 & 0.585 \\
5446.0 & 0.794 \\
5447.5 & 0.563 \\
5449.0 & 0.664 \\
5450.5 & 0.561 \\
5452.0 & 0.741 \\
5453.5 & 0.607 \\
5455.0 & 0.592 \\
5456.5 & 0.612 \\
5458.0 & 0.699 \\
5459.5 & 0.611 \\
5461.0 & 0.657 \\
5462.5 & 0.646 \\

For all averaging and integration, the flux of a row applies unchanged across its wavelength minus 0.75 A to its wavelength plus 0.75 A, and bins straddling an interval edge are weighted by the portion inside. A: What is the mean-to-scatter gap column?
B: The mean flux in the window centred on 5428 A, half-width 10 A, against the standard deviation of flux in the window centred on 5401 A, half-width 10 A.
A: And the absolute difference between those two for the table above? 0.61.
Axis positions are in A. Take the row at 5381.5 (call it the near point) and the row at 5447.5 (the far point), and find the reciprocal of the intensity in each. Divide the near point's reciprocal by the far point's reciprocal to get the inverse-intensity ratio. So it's 0.82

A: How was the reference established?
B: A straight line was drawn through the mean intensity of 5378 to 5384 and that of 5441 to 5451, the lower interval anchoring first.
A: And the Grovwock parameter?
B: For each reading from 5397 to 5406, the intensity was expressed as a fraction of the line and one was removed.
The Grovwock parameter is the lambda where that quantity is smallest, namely 5404.0 A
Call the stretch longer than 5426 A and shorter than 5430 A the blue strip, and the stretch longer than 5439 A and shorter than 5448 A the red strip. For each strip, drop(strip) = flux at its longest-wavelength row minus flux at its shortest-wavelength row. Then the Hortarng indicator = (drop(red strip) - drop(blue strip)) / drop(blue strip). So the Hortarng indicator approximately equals -2.20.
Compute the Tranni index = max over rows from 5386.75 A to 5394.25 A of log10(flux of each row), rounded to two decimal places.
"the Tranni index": -0.13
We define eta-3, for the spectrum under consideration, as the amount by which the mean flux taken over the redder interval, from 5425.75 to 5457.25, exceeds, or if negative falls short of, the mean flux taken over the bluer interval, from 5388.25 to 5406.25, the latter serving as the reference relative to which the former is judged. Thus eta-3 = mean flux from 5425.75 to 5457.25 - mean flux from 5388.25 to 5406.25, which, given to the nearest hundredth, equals 0.00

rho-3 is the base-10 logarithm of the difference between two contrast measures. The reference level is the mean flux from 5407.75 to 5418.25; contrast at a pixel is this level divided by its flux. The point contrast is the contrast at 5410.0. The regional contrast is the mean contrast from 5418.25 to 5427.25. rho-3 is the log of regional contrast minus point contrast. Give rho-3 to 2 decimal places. -1.57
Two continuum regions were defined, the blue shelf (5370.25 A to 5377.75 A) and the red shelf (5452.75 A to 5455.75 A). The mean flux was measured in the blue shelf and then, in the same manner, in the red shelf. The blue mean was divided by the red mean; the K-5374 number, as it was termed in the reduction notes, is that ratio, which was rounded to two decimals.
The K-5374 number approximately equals 1.18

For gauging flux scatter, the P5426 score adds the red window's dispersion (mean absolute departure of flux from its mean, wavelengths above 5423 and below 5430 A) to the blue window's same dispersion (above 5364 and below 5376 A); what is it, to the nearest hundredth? 0.09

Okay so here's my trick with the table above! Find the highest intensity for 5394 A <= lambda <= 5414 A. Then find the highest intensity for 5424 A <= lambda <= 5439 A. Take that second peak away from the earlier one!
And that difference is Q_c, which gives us -0.044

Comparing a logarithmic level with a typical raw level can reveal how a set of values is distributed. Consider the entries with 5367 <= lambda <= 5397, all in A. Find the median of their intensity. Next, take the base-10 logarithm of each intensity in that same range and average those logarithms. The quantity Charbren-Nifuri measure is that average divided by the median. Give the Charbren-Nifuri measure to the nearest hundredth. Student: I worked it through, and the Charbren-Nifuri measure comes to -0.28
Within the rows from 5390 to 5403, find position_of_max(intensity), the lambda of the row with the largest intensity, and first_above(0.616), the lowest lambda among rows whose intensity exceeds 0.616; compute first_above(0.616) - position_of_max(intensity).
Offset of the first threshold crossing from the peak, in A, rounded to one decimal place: 0.0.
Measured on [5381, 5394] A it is -9.0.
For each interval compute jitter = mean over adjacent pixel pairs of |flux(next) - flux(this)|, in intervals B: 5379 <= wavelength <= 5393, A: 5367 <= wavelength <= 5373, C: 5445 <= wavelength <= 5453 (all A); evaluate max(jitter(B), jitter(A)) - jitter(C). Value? -0.05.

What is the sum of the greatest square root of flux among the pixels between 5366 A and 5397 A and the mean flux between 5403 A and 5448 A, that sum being 1.59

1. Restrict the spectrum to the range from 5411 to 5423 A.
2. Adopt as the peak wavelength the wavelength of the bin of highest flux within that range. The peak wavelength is 5417.5 A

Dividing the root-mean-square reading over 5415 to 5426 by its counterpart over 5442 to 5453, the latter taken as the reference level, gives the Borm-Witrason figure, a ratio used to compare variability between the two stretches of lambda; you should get 1.06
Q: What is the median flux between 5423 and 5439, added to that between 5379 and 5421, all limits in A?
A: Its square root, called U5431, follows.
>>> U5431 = 1.16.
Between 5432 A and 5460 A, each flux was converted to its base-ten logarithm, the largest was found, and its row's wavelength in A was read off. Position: 5446.0 A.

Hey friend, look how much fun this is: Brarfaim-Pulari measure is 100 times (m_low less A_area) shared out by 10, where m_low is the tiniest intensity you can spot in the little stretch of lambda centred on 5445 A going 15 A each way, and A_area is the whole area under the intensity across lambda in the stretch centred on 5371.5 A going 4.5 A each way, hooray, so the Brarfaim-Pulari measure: -54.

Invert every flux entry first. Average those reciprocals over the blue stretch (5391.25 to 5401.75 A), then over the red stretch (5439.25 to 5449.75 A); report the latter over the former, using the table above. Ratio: 1.00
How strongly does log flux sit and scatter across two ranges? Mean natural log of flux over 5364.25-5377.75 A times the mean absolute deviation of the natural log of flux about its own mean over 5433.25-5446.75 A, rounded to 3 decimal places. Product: -0.041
